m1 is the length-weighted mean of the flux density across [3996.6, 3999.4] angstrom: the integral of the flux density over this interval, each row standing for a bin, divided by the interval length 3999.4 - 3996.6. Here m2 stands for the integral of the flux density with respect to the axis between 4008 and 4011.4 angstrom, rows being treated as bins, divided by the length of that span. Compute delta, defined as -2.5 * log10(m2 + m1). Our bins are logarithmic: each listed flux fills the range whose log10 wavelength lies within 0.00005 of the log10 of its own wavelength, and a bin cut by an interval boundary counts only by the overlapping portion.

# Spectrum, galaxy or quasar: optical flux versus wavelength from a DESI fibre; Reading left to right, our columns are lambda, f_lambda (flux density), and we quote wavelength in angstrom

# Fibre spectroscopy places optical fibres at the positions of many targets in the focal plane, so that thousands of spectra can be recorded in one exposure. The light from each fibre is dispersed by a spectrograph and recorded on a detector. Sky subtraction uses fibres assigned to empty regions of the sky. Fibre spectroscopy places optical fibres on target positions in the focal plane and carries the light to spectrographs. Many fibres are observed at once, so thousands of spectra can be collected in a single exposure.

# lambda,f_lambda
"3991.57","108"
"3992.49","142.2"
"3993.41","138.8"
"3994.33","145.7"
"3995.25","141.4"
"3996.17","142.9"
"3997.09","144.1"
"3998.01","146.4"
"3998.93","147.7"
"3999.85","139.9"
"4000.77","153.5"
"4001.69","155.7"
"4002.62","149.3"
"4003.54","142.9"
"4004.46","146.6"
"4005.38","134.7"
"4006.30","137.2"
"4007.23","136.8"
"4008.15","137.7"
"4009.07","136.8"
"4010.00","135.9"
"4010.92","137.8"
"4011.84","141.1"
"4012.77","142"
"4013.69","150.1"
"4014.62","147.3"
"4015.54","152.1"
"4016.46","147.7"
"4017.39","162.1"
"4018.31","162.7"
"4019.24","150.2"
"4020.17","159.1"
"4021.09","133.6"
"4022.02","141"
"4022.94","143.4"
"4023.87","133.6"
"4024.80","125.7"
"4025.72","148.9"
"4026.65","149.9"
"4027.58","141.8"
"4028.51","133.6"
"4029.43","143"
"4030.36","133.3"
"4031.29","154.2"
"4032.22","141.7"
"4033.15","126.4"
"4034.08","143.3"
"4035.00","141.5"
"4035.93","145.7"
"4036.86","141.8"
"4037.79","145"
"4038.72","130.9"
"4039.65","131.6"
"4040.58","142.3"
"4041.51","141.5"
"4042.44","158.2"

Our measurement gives -6.13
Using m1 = 146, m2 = 137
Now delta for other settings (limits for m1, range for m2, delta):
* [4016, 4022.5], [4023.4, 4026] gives -6.14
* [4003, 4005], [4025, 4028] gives -6.16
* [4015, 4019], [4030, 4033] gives -6.18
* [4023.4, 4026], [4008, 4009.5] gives -6.09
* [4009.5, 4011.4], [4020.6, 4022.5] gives -6.10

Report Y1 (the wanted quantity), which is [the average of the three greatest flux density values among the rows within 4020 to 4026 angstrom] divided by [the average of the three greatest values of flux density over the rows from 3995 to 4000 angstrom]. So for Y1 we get 1.030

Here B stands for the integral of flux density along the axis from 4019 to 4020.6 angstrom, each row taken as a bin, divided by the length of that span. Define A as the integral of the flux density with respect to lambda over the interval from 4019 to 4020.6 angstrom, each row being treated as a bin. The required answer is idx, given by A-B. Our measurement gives 93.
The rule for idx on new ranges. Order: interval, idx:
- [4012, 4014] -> 145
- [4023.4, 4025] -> 78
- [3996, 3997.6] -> 86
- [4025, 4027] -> 147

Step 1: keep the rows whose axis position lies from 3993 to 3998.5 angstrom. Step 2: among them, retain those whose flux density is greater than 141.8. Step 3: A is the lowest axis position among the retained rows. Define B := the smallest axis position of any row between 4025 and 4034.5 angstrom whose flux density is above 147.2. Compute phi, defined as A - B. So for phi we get -31.4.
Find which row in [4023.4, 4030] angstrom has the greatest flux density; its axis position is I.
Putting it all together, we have 4026.65 angstrom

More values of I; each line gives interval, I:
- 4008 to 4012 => 4011.84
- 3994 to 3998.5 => 3998.01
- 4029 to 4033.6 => 4031.29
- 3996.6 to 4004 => 4001.69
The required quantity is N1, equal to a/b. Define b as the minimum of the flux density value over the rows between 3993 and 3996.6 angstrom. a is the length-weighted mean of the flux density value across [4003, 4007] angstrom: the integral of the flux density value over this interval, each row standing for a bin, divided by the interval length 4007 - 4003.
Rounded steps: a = 140.4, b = 138.8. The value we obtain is 1.01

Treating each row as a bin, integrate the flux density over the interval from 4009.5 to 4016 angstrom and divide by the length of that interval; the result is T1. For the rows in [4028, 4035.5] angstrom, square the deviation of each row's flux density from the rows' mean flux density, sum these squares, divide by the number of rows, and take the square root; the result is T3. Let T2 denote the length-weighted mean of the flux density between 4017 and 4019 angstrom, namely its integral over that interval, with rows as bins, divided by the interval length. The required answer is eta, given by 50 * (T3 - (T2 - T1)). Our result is -475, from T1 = 144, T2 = 161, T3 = 7.9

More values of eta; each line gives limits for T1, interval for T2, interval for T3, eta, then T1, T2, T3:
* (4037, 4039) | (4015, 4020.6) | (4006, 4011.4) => -784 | 139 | 156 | 0.6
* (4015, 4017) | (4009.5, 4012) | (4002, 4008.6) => 889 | 151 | 138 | 5.2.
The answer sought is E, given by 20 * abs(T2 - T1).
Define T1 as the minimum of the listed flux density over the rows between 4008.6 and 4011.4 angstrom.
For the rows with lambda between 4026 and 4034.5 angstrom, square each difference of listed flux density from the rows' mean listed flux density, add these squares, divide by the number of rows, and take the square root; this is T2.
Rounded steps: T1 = 135.9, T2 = 8.1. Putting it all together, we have 2556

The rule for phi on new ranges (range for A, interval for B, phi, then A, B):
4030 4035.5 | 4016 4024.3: 14.8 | 4031.29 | 4016.46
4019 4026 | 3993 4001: 20.3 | 4019.24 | 3998.93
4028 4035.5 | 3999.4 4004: 28.7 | 4029.43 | 4000.77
